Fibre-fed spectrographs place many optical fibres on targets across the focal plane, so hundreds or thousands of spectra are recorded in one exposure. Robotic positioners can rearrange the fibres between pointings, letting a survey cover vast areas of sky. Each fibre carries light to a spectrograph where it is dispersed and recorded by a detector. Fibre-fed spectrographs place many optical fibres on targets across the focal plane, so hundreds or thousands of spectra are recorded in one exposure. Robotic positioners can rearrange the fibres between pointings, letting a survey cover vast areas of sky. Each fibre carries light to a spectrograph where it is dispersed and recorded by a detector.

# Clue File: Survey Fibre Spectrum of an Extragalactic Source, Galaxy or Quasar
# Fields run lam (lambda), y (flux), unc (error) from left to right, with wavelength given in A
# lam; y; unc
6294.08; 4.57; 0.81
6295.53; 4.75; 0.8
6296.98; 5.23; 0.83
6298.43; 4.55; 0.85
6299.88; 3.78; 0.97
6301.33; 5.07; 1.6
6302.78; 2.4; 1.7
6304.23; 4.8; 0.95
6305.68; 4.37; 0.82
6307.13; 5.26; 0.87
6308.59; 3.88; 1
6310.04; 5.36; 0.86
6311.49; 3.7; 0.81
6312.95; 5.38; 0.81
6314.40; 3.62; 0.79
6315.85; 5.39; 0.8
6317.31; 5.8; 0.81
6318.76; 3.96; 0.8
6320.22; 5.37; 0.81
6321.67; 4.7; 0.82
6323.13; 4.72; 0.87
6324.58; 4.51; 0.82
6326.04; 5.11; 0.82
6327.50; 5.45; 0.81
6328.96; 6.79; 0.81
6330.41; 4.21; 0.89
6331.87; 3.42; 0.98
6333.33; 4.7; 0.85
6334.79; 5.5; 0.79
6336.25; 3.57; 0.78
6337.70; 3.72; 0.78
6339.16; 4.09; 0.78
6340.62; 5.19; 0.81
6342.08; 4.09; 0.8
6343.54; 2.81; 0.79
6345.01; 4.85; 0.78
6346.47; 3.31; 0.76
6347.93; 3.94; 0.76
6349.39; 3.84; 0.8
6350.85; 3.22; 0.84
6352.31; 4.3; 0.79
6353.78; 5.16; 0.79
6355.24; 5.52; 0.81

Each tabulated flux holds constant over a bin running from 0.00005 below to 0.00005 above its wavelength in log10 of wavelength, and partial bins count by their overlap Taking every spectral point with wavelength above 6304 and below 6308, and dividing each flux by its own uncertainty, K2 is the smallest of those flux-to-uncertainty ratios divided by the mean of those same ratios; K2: 0.92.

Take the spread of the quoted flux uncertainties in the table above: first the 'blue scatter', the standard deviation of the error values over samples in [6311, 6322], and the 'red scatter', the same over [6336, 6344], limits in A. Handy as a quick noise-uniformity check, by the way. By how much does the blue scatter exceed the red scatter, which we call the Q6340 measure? -0.003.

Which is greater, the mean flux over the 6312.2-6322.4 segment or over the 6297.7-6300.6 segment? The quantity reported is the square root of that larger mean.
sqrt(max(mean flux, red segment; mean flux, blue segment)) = 2.21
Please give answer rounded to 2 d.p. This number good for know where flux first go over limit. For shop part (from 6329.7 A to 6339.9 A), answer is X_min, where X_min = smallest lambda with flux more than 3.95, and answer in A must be 6330.41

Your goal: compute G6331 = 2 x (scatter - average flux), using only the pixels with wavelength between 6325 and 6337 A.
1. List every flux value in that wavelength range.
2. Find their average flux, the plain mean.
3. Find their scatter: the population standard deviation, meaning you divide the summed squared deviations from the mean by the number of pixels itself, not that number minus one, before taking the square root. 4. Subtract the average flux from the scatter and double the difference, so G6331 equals -7.6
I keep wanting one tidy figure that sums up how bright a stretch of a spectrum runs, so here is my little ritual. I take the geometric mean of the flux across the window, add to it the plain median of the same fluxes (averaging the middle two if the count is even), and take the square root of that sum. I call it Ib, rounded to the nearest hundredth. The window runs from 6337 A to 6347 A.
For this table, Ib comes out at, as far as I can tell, 2.83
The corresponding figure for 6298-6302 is 3.00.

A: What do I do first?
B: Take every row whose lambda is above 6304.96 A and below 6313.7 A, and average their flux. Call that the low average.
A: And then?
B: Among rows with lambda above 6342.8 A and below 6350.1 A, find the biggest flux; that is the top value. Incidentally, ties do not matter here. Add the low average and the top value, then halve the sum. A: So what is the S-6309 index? 4.8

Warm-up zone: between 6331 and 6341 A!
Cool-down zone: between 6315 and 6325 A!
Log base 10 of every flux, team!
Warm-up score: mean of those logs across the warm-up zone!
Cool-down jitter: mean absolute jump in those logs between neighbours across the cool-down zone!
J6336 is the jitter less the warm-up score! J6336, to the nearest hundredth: -0.56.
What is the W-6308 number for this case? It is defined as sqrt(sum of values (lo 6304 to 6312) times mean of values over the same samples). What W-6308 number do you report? 11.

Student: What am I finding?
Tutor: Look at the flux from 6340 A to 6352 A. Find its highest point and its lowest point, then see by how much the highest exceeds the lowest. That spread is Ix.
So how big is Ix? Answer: 2.4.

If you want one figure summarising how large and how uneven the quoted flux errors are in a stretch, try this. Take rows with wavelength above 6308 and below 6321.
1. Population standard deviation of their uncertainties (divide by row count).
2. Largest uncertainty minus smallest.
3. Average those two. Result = 0.14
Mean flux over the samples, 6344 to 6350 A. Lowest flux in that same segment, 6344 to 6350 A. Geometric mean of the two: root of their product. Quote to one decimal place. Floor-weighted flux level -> 3.6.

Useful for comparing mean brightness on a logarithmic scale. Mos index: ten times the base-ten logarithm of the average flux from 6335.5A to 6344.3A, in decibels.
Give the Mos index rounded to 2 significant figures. 5.9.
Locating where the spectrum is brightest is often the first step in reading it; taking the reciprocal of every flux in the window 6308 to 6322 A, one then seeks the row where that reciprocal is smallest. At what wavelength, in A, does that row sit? 6317.31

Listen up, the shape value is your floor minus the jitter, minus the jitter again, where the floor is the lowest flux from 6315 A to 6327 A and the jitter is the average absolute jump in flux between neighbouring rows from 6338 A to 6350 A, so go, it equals 1.7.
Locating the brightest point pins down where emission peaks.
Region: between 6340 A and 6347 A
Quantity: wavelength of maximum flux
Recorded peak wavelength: 6340.62 A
